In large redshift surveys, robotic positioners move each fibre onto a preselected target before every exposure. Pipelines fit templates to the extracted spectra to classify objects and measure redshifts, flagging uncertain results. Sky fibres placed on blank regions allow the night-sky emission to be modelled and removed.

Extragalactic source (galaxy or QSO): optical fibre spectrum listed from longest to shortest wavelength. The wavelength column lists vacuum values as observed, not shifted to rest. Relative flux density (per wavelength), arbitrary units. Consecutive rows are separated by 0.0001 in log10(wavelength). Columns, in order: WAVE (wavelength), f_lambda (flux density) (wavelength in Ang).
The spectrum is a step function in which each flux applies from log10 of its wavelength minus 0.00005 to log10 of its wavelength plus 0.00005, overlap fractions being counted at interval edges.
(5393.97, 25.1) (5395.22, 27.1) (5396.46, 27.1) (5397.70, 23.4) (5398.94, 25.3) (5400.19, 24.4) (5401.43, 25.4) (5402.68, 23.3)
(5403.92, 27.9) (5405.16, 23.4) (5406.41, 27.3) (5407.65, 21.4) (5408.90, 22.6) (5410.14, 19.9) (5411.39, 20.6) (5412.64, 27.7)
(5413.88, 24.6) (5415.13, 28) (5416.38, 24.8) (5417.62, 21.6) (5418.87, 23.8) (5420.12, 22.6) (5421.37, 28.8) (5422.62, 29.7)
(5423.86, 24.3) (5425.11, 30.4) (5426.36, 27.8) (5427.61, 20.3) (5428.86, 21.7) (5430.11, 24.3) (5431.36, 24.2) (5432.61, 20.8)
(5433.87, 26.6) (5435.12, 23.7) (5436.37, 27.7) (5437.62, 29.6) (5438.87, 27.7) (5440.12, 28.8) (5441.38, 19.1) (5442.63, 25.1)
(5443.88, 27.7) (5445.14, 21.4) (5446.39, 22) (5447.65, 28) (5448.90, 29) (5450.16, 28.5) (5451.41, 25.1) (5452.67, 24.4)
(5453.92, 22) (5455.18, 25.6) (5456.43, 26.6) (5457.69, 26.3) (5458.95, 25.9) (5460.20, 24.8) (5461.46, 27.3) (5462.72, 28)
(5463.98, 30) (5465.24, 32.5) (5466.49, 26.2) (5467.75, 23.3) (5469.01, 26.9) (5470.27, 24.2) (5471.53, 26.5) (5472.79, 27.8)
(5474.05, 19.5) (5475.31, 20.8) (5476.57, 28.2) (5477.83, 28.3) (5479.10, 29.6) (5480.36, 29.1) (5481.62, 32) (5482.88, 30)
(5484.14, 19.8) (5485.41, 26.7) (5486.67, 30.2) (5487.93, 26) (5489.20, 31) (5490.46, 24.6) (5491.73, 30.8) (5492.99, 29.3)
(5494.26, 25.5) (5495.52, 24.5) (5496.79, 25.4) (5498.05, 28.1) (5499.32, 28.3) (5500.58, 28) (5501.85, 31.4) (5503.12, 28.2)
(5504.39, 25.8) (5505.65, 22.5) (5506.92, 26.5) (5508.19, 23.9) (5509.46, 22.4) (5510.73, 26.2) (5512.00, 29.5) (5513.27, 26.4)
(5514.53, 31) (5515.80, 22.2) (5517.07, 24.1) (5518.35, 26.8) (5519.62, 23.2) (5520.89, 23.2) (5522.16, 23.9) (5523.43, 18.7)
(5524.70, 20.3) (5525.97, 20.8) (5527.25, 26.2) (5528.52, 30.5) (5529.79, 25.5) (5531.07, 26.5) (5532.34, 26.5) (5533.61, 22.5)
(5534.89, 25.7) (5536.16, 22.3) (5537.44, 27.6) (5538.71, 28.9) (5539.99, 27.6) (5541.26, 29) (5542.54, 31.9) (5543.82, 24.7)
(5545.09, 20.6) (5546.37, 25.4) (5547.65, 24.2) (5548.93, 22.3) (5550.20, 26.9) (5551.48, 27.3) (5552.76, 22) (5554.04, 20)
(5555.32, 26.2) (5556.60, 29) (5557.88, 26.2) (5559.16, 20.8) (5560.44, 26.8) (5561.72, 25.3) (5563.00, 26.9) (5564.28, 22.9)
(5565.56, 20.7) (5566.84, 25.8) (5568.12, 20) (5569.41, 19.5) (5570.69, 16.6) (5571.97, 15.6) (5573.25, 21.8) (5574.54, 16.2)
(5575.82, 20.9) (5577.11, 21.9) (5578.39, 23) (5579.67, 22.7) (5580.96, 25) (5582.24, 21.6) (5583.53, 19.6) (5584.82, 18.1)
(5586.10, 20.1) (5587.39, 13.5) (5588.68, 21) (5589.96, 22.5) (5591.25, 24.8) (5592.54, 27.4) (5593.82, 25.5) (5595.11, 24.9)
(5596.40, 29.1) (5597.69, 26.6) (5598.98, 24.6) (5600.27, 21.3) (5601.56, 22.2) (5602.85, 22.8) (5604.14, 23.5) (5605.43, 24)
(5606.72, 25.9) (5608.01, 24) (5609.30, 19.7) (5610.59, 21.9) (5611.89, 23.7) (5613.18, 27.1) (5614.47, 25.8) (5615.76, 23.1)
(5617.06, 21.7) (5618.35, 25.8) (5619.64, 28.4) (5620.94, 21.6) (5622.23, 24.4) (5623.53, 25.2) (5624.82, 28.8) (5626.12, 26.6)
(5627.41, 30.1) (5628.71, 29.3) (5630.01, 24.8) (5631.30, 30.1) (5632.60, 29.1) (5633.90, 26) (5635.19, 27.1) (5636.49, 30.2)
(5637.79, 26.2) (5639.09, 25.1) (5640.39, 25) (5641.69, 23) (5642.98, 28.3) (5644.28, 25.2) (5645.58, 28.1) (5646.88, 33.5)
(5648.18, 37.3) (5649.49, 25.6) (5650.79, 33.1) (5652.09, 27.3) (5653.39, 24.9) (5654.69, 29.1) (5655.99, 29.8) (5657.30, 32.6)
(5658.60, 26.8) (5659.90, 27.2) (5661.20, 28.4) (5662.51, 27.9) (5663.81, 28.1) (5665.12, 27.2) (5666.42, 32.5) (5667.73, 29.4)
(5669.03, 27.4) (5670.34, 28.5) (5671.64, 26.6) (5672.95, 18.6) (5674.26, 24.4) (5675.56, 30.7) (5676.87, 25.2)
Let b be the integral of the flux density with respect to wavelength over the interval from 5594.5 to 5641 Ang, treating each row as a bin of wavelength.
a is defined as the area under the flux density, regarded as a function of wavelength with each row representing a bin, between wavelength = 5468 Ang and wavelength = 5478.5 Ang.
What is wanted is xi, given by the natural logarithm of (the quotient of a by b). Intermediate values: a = 265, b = 1183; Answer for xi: -1.5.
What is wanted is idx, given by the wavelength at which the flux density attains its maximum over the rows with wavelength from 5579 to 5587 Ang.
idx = 5580.96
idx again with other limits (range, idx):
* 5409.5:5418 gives 5415.13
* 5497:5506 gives 5501.85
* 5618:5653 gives 5648.18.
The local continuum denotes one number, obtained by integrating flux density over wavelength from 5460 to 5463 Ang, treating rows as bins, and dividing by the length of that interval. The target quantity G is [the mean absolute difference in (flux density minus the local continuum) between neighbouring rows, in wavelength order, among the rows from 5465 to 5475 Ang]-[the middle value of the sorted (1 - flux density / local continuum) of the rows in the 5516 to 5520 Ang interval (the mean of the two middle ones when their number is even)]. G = 3.8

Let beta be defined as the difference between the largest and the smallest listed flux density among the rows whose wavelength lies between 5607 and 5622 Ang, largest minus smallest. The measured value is 8.7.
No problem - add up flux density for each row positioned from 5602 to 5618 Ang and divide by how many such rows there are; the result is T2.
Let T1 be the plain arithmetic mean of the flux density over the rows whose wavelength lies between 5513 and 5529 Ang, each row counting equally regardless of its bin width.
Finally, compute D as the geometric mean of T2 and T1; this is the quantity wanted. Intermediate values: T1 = 24.4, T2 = 23.6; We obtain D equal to 24.0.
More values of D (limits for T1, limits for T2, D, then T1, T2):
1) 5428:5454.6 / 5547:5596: 23.8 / 25.1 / 22.5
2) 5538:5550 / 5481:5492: 27.0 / 26.1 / 27.9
